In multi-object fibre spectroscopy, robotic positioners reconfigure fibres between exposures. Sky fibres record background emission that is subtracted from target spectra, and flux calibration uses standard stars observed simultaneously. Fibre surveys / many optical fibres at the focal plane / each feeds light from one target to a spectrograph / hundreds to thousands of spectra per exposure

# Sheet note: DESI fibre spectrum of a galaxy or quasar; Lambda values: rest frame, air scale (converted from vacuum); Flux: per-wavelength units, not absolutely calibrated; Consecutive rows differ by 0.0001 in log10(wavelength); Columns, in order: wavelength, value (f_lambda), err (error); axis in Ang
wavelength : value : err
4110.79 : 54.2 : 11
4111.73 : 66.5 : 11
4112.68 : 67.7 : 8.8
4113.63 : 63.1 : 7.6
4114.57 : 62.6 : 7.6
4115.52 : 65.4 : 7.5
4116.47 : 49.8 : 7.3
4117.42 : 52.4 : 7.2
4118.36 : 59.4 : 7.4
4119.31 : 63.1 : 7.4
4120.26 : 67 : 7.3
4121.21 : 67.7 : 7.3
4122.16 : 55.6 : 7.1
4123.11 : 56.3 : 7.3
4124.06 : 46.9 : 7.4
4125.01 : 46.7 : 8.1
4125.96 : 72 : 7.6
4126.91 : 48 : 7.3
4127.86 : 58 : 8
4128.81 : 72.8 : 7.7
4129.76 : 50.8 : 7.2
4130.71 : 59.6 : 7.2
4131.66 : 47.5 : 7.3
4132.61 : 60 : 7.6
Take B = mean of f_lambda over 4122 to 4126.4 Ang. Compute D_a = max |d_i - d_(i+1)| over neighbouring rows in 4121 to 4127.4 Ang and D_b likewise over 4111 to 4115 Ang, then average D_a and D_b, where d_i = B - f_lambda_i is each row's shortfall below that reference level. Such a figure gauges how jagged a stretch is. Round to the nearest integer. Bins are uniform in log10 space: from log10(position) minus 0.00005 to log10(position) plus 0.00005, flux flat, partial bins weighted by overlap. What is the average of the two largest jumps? 15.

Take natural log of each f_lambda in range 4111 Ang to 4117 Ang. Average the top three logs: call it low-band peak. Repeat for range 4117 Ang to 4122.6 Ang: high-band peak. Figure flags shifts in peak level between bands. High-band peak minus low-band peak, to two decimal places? -0.01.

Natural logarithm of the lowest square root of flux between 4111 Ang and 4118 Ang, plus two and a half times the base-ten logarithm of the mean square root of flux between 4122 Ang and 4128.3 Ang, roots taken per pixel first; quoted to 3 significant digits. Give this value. 4.12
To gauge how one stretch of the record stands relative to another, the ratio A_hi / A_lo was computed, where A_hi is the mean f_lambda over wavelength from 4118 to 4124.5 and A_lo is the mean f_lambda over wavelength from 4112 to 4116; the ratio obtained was 0.92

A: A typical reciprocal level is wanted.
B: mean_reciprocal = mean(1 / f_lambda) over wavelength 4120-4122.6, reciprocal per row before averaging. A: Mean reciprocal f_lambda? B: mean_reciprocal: 0.0159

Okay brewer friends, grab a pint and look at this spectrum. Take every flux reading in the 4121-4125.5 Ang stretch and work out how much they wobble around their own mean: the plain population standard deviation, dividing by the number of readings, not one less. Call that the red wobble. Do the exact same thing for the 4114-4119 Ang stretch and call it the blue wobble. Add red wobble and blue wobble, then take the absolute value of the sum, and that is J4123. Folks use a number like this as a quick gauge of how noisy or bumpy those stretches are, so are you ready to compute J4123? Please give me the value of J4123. 14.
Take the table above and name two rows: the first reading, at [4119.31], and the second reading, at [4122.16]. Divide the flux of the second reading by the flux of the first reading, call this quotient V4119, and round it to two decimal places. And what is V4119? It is 0.88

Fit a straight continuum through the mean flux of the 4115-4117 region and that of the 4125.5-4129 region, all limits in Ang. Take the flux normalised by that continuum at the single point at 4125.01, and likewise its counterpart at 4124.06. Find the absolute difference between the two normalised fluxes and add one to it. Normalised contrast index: 1.01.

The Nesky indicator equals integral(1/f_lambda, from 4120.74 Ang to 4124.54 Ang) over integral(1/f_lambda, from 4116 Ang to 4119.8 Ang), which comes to 1.00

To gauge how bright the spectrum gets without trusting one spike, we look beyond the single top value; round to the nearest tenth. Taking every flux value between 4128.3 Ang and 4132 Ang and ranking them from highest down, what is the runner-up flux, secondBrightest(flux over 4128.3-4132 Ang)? 59.6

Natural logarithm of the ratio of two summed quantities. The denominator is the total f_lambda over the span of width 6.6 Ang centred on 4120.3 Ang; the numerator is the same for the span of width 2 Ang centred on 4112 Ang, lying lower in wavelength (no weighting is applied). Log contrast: -1.1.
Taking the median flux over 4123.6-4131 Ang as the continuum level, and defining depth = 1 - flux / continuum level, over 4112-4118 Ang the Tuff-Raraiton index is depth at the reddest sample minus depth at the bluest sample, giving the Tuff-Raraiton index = 0.28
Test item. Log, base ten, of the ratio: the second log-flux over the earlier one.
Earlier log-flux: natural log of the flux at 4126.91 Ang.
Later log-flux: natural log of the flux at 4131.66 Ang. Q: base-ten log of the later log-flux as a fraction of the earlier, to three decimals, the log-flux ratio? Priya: -0.001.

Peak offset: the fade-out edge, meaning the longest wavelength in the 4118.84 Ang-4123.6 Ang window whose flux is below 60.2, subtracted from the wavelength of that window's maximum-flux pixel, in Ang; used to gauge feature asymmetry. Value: -1.9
